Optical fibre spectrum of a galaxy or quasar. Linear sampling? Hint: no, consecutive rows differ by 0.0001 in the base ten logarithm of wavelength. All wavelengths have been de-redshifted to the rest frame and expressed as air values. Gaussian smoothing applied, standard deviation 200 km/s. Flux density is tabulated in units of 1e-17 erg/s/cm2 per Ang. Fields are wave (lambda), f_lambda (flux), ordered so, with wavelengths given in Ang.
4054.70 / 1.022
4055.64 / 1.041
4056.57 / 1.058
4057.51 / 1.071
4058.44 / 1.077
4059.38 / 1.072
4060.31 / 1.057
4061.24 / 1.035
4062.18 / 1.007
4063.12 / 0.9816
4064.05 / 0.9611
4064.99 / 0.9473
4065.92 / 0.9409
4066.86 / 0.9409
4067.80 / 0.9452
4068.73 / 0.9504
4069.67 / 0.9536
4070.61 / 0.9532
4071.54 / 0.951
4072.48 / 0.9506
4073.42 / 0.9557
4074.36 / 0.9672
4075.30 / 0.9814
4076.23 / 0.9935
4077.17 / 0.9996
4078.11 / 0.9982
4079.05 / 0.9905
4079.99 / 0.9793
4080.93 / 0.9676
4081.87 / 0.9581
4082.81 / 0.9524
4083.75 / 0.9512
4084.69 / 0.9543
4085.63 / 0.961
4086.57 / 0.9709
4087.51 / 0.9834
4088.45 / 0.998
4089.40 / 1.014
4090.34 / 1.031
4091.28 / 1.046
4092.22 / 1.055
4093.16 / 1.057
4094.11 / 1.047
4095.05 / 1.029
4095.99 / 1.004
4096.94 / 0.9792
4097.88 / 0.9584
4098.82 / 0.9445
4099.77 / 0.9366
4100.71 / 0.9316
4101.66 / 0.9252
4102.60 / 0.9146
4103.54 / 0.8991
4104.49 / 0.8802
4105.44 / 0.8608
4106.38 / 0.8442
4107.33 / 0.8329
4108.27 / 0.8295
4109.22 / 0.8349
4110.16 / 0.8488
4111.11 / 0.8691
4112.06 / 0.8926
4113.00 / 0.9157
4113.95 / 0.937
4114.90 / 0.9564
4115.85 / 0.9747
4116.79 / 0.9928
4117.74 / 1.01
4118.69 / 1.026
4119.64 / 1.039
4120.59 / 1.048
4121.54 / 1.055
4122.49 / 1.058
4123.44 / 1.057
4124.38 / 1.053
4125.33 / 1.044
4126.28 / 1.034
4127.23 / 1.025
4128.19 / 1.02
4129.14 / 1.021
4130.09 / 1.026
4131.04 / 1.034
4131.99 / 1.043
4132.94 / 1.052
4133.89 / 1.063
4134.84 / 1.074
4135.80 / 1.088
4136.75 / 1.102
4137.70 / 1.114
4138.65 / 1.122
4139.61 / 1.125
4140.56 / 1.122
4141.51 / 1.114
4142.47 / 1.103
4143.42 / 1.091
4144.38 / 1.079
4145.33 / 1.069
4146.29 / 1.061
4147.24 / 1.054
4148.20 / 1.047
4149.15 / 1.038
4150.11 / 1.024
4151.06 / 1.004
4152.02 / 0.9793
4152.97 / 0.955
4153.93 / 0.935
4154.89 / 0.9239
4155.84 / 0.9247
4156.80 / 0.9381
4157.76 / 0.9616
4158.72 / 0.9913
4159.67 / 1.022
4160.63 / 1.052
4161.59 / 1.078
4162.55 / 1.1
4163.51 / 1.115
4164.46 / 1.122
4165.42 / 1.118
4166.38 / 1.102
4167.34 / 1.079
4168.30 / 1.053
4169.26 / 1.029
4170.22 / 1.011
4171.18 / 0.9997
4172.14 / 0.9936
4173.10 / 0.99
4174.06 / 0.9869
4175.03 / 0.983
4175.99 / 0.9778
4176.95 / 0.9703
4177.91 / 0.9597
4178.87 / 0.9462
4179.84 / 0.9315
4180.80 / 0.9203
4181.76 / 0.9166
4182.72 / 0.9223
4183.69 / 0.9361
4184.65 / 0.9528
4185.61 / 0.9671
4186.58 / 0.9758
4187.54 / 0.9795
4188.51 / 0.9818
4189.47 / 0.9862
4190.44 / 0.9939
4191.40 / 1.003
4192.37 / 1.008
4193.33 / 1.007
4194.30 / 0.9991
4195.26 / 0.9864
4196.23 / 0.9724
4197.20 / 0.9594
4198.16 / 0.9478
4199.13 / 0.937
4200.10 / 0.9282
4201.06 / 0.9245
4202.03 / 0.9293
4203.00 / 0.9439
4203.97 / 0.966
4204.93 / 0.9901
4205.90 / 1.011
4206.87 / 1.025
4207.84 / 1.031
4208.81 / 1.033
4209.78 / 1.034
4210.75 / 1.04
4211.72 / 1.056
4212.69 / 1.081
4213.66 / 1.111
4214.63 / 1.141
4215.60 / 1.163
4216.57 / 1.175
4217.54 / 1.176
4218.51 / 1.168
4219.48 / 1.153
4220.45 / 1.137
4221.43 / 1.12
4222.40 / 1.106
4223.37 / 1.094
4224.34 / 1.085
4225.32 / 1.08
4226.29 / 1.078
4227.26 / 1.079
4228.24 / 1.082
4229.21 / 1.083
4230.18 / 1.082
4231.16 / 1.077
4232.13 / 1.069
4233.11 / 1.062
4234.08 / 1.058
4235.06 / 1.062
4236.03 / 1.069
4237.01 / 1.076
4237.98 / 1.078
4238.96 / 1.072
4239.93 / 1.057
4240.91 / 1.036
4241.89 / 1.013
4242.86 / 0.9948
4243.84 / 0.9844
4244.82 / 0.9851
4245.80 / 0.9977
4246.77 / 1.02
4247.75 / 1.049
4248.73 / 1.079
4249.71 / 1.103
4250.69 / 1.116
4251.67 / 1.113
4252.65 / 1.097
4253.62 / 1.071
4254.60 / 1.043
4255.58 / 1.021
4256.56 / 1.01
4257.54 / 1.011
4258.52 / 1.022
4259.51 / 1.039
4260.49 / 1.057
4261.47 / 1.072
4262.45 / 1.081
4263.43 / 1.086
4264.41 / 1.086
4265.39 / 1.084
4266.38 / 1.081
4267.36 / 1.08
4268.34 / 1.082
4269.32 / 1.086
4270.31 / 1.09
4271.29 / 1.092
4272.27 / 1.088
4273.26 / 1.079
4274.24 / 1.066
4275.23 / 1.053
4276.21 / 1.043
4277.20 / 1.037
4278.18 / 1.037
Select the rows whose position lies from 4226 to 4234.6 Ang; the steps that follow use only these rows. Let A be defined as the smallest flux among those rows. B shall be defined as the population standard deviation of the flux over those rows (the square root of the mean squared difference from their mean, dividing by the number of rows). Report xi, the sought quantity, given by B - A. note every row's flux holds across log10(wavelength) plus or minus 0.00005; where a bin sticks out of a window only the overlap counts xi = -1.05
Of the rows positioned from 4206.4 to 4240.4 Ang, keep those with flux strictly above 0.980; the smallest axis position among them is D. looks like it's 4206.87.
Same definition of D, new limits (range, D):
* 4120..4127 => 4120.59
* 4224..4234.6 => 4224.34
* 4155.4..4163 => 4158.72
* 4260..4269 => 4260.49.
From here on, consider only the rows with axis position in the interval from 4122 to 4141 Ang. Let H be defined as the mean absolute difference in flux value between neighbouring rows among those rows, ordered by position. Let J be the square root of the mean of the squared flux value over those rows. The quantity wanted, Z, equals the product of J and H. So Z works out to 0.008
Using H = 0.0077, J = 1.06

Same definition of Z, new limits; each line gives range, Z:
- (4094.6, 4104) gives 0.014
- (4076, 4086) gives 0.006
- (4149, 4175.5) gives 0.017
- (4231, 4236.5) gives 0.006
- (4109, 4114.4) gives 0.018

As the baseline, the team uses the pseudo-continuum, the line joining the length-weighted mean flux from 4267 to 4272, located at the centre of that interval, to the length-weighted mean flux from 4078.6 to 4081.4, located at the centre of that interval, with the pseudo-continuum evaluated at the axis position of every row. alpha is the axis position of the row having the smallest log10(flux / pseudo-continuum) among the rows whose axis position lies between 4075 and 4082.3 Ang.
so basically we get 4081.87 Ang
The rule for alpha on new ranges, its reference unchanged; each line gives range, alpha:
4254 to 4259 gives 4256.56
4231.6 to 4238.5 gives 4234.08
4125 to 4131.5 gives 4128.19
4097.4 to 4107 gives 4106.38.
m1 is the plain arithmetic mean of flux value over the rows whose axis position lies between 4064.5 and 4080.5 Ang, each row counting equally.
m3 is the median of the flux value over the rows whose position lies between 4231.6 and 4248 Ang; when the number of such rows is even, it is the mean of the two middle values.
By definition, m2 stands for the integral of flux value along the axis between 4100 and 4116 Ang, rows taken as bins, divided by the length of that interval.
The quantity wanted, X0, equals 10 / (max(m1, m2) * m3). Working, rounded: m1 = 0.96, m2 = 0.89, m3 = 1.06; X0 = 9.8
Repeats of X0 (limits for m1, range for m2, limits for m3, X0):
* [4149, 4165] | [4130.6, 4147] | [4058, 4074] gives 9.7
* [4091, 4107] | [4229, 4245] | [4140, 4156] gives 9.1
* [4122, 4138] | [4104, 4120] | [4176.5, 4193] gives 9.8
